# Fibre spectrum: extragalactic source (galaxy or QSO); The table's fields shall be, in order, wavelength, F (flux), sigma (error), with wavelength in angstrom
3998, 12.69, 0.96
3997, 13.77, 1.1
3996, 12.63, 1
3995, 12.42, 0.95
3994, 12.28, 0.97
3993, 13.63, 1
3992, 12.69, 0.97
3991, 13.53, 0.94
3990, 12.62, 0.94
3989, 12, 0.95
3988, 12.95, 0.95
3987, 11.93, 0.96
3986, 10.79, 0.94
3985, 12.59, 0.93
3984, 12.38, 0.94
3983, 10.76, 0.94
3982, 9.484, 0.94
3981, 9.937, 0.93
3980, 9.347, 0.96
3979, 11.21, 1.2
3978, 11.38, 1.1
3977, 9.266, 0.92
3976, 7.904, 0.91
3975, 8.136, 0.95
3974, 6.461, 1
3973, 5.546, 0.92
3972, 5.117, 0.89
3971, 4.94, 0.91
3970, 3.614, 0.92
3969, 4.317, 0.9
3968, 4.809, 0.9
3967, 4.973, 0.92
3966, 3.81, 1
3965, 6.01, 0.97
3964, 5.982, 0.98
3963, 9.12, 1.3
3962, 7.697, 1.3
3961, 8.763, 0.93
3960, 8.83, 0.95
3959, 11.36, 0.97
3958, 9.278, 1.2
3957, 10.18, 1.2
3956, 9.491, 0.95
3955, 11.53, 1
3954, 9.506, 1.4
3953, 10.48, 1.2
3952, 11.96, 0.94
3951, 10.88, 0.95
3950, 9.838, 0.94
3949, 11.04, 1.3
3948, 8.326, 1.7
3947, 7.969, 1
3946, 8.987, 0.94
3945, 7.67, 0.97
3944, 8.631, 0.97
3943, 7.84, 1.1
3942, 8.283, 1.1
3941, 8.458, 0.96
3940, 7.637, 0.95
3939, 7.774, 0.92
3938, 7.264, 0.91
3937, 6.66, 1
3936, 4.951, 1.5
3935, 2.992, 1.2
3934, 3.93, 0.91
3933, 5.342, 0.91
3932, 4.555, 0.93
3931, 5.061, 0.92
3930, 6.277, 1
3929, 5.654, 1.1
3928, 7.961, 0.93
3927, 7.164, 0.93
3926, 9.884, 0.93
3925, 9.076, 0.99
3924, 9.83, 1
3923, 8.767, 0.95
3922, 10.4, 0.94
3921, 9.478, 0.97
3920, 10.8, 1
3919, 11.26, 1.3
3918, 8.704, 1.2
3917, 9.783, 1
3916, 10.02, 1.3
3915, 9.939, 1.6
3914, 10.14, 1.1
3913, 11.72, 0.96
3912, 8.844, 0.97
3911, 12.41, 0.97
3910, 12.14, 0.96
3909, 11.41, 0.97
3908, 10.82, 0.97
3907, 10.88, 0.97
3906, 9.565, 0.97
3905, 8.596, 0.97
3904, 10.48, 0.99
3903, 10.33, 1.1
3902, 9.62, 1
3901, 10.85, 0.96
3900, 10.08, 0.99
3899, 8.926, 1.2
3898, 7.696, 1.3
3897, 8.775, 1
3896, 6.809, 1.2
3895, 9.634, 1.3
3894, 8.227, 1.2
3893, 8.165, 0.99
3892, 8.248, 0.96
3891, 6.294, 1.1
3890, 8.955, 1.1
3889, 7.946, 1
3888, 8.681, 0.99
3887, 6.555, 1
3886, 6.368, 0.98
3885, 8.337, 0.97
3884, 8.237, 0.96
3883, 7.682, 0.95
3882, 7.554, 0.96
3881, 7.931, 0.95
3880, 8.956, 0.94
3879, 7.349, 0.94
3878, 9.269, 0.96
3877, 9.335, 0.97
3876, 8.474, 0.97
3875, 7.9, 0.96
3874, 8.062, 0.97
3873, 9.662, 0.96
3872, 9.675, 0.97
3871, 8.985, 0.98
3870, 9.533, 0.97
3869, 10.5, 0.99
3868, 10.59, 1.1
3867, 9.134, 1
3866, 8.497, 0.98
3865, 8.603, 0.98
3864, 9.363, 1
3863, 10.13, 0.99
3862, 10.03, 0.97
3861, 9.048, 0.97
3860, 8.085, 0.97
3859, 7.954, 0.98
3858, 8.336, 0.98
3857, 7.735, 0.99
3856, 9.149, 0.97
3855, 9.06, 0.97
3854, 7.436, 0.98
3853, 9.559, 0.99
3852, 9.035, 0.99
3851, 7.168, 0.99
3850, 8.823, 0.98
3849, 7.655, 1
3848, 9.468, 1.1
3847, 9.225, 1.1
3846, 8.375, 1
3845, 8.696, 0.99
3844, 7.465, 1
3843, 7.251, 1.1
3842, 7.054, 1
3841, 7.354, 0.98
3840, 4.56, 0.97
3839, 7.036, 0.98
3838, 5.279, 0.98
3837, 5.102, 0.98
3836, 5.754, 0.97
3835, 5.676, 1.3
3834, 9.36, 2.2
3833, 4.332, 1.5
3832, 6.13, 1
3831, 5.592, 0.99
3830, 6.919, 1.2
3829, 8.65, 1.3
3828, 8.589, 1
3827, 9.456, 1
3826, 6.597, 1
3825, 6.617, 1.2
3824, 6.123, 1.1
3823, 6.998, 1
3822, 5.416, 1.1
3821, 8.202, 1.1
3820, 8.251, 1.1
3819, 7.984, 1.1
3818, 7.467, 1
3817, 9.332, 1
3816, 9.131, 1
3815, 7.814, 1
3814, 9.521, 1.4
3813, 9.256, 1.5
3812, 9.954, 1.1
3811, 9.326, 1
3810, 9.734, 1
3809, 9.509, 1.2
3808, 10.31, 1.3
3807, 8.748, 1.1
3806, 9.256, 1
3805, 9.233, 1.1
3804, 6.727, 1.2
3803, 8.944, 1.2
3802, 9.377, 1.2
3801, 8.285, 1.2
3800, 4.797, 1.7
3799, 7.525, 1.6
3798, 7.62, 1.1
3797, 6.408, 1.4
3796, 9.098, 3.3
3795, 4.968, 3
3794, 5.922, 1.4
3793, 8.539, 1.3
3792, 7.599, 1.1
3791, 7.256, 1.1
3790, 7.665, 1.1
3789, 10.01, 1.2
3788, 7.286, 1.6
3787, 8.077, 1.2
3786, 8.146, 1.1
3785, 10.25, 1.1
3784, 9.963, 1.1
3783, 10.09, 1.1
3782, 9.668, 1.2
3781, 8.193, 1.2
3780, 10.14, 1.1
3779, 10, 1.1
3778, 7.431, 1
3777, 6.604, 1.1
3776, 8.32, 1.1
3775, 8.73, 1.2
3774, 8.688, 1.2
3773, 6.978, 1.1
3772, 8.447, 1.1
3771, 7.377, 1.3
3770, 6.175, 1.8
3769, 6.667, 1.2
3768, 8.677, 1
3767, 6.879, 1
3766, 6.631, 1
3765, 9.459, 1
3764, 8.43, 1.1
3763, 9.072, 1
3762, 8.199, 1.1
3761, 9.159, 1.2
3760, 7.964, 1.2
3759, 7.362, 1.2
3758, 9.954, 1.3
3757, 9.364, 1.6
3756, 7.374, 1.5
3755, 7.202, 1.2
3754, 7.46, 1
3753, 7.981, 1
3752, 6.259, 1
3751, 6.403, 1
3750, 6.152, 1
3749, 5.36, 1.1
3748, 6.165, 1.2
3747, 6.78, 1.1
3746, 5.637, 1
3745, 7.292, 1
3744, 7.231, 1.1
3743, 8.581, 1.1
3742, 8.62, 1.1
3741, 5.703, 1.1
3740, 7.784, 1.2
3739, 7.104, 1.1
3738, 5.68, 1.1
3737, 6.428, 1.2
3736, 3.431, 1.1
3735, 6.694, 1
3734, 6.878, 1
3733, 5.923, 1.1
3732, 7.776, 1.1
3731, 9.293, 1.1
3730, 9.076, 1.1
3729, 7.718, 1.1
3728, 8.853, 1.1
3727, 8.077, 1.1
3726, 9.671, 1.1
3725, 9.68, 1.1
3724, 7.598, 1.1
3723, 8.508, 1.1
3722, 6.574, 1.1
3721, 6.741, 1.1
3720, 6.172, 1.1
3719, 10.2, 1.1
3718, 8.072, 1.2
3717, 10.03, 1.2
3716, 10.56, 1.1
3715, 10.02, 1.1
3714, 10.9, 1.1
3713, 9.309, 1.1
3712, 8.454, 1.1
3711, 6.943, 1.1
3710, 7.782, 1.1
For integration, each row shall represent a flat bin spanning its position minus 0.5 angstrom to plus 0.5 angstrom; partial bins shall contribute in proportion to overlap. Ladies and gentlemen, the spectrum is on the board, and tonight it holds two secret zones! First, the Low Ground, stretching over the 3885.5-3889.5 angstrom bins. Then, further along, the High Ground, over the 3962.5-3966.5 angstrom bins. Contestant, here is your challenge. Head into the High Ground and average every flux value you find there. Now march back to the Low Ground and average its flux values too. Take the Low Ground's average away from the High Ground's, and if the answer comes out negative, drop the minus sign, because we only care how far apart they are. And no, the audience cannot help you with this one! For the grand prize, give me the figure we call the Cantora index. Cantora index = 1.2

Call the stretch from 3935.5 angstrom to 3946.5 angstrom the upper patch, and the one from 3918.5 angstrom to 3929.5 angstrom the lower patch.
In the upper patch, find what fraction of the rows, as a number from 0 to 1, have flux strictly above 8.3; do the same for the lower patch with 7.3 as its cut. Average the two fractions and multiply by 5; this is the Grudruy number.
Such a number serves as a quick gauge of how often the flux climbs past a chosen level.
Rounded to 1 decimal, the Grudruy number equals 2.7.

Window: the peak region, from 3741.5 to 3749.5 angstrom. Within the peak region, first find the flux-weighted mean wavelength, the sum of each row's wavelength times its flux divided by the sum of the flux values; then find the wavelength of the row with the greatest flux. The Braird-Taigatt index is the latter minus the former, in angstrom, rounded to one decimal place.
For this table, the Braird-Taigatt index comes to -3.2 angstrom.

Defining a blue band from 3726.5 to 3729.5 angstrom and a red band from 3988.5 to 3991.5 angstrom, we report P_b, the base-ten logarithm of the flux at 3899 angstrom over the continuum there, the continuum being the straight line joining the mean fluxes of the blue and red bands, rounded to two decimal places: -0.10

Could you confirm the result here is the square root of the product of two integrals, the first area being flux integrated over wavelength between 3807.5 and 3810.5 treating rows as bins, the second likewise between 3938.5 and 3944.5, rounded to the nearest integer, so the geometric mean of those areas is 38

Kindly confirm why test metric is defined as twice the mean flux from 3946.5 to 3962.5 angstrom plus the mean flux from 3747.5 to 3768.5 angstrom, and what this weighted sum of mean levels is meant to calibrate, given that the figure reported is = 27.3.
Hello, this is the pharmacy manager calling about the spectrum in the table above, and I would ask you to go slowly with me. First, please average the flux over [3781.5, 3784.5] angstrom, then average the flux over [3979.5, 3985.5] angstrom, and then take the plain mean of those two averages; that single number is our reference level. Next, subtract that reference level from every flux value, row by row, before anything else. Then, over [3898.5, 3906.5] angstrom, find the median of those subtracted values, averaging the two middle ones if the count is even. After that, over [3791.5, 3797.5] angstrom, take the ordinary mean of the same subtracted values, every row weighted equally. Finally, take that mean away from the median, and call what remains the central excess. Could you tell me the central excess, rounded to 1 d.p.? 2.8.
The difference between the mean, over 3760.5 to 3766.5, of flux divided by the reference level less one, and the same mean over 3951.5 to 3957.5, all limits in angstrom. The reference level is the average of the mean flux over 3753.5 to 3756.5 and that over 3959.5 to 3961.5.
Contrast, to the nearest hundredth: -0.25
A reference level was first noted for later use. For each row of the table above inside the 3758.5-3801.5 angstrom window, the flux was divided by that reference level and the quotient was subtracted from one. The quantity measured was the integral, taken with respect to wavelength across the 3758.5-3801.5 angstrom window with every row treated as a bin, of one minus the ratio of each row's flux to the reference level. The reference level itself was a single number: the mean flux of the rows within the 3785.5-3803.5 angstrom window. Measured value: -2.1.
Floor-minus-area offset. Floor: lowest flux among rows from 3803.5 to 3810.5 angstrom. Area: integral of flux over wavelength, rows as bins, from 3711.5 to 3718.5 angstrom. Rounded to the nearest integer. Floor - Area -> -61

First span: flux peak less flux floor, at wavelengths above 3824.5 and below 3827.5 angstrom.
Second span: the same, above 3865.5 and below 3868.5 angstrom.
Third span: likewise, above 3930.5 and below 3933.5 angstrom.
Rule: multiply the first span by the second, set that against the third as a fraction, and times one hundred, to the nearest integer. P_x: 760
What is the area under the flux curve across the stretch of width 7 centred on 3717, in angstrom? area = 66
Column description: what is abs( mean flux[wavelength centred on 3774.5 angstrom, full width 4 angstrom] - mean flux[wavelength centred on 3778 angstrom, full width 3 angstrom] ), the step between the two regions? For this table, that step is 0.17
